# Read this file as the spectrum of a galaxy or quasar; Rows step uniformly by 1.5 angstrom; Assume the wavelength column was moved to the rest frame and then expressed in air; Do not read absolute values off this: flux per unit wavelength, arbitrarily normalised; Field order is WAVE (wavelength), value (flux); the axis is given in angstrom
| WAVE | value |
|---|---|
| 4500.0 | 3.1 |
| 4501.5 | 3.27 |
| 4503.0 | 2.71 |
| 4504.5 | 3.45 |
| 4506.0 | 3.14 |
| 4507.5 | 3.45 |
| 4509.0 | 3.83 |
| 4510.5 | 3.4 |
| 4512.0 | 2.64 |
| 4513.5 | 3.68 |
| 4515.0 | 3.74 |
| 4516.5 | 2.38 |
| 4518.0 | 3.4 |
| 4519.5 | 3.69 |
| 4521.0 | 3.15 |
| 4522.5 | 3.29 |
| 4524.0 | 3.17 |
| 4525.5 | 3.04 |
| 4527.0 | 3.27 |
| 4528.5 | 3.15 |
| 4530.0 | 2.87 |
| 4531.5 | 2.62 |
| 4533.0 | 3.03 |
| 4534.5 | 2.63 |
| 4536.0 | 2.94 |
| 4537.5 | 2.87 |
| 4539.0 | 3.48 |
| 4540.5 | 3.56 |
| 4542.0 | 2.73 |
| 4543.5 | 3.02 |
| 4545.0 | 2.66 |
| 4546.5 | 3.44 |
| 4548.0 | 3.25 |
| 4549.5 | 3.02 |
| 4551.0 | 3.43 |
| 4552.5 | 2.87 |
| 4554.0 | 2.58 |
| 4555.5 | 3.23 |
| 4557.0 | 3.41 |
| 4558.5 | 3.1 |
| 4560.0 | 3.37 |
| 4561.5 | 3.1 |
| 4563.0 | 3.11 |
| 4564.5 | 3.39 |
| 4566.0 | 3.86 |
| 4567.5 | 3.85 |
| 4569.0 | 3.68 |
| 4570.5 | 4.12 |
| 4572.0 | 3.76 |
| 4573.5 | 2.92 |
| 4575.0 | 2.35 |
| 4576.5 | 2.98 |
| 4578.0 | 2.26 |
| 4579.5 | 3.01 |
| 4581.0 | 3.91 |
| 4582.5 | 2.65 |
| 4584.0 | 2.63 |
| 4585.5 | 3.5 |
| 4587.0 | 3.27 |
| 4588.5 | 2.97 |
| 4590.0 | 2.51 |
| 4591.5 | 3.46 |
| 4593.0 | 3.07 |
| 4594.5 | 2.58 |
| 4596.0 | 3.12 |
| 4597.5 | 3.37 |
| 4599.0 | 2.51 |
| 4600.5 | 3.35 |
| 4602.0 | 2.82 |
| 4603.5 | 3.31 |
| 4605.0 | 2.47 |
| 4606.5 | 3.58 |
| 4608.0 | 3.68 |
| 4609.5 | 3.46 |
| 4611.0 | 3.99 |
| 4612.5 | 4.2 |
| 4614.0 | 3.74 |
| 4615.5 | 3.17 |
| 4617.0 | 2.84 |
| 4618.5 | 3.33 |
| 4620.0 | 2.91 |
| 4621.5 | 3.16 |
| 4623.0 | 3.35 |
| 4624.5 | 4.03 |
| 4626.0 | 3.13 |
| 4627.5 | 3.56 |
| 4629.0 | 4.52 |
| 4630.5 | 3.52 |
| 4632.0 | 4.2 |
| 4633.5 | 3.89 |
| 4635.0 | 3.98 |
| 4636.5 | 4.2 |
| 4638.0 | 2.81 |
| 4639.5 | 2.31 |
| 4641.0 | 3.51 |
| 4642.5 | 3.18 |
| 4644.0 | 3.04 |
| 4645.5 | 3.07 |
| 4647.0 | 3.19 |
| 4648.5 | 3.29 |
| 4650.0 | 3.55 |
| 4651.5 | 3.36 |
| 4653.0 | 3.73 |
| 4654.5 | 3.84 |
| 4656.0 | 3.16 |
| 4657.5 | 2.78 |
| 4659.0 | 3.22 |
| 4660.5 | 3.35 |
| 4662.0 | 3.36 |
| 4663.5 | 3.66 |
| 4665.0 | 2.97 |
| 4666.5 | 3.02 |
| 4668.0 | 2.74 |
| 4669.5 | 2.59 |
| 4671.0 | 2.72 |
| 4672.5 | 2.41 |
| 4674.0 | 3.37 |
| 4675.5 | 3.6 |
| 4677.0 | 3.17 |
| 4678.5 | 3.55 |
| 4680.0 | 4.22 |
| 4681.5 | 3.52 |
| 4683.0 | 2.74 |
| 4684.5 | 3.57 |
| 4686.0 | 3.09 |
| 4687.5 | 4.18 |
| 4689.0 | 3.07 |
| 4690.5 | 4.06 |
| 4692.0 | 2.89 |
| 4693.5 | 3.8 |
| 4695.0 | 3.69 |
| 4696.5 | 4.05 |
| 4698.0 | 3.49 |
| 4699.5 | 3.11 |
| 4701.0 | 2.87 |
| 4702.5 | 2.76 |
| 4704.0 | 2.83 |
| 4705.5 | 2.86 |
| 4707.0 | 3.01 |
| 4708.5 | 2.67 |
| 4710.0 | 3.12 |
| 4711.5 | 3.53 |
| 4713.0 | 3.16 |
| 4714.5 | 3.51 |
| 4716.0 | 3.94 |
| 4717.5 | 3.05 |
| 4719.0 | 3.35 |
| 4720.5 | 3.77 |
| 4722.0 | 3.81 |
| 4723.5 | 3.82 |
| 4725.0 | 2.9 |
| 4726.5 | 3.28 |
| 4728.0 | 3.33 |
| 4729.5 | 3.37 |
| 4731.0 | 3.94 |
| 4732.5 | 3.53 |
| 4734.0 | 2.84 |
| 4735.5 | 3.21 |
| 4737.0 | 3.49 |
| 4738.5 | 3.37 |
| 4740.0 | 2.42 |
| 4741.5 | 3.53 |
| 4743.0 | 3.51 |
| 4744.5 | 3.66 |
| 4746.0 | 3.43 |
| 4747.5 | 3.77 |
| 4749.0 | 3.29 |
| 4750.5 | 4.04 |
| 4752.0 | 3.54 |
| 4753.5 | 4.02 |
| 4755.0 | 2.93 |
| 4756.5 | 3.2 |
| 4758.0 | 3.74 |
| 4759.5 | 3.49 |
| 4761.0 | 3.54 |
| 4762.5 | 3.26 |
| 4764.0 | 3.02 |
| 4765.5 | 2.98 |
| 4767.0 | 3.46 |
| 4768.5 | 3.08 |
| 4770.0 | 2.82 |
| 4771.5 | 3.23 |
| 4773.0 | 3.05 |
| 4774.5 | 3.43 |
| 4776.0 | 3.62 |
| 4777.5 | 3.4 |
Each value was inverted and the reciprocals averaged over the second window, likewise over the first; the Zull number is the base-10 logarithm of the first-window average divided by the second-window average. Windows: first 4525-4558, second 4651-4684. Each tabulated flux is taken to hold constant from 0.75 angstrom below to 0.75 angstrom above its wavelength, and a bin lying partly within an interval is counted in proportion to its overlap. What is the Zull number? 0.021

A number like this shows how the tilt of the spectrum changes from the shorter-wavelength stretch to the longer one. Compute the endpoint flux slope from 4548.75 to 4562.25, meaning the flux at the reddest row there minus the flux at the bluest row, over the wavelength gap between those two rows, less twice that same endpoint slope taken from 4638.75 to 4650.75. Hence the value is -0.23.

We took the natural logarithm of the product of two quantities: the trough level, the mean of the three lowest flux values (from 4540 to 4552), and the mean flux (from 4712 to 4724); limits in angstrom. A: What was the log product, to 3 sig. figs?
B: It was 2.30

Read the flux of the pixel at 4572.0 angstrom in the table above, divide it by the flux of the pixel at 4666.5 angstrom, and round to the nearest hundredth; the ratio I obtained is 1.25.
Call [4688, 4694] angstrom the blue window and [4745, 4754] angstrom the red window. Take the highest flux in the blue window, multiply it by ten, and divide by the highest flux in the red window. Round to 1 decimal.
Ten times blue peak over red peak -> 10.0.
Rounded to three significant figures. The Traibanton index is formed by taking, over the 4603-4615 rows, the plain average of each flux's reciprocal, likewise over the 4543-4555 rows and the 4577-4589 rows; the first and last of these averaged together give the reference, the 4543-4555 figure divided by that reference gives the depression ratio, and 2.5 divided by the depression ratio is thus 2.36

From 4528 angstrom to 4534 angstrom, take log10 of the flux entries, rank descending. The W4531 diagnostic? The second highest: 0.48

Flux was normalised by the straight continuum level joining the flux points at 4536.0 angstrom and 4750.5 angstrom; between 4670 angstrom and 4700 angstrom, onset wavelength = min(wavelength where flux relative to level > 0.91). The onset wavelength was 4674.0 angstrom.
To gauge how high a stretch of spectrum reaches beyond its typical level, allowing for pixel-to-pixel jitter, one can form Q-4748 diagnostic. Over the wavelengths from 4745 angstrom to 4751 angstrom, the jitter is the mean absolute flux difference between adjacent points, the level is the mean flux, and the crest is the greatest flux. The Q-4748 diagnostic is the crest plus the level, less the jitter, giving 7.1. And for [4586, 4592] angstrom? 5.9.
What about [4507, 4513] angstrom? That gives 6.6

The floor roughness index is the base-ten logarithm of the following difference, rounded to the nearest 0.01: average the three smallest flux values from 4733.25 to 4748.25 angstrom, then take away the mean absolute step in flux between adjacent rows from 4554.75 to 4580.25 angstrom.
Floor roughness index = 0.39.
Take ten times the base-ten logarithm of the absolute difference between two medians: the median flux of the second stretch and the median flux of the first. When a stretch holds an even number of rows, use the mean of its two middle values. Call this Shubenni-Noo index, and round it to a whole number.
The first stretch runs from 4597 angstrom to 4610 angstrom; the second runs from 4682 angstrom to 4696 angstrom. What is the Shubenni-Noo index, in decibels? -7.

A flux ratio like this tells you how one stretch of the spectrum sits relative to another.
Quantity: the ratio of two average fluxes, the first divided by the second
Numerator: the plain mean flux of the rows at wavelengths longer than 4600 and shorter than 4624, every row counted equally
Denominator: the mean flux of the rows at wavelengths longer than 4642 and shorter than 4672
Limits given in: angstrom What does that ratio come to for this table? 1.05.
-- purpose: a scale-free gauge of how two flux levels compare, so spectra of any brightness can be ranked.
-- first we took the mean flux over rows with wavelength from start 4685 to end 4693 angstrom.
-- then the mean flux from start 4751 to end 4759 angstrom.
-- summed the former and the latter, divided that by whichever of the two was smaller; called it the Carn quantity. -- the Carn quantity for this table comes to 2.01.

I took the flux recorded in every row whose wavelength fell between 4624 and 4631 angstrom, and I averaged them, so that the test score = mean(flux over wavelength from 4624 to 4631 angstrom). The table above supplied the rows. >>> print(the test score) 3.75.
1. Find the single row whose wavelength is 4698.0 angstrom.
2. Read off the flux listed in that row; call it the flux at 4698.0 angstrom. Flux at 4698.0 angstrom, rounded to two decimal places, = 3.49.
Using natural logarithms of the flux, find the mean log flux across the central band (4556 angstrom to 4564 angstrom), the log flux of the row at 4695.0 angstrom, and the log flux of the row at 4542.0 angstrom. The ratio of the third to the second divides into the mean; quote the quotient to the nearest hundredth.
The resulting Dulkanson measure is 1.52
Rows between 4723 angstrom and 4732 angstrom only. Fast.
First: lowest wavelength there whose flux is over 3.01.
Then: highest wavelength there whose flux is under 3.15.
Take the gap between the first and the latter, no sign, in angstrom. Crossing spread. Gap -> 1.5 angstrom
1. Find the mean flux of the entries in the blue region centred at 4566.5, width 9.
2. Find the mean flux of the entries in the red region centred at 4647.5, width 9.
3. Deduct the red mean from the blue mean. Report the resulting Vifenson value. 0.4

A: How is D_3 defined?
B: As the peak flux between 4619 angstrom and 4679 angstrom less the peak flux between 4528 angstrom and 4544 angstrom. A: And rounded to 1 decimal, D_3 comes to 1.0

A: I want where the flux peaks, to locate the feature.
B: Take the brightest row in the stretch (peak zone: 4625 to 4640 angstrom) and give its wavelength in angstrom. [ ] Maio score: 4629.0 angstrom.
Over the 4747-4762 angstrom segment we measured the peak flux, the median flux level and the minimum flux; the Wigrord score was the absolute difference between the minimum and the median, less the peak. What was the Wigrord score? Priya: -3.43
